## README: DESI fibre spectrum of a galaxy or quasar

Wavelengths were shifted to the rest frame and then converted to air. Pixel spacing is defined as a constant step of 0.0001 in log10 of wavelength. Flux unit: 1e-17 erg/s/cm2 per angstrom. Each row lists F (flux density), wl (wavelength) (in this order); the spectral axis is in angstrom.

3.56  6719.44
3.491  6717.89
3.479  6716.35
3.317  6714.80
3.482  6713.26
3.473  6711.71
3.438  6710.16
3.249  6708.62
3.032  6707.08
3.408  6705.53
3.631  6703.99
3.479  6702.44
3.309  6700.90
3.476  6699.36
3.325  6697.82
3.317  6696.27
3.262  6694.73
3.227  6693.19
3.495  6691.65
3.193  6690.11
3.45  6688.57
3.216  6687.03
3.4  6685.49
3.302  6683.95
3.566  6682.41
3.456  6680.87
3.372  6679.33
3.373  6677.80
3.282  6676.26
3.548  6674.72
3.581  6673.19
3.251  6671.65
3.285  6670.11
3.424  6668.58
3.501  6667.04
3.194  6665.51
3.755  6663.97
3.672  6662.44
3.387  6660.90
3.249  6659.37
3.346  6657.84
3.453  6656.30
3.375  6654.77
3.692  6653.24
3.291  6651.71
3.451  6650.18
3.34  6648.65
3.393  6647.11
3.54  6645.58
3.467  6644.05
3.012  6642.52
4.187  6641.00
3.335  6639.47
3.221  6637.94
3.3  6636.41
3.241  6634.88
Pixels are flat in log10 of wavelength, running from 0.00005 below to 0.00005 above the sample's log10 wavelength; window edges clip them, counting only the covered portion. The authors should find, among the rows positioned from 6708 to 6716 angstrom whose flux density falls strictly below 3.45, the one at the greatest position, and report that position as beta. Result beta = 6714.80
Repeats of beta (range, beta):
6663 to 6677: 6676.26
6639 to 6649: 6648.65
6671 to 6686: 6685.49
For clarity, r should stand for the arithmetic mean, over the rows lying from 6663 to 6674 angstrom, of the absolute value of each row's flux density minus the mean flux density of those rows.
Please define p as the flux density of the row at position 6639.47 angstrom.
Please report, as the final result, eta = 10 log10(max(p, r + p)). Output 5.43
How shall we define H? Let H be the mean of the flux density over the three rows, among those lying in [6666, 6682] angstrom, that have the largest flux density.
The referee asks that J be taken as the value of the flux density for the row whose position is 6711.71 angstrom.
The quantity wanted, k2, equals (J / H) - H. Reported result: -2.56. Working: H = 3.54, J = 3.473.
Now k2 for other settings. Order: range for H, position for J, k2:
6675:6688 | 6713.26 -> -2.47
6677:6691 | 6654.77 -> -2.52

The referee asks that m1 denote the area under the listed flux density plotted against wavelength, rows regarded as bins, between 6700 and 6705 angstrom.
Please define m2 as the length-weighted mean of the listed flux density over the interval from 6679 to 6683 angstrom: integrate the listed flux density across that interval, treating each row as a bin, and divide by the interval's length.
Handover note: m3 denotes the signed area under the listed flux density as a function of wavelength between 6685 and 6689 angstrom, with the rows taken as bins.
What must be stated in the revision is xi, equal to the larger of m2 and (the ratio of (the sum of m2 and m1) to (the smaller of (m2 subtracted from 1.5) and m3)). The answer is 3.47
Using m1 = 17.4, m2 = 3.47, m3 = 13.4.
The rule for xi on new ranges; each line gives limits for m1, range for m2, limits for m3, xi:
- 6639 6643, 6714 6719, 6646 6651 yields 3.44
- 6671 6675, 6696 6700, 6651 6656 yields 3.37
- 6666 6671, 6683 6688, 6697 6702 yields 3.32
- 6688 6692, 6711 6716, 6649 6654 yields 3.43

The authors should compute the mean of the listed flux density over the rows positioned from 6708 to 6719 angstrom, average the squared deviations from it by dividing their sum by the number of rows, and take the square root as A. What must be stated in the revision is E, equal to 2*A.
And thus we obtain 0.18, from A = 0.09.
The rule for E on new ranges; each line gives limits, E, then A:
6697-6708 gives 0.35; 0.17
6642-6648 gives 0.41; 0.20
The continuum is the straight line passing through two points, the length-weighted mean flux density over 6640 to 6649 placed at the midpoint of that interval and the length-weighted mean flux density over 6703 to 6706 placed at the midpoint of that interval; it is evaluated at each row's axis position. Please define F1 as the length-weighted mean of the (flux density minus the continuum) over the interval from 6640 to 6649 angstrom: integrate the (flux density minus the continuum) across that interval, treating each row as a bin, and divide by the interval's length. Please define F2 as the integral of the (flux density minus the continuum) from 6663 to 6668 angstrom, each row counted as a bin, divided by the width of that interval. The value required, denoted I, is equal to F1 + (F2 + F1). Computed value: -0.01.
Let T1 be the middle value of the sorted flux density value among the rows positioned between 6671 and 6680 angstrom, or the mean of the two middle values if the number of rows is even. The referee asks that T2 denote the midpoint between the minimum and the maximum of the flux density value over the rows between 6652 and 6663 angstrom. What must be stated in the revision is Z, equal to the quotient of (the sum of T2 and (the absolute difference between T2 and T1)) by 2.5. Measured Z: 1.43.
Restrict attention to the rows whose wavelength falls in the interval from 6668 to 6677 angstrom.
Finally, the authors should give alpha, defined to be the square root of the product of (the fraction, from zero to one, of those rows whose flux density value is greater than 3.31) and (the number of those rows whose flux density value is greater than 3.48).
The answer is 1.00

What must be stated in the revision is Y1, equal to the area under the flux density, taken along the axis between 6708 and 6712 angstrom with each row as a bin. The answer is 13.53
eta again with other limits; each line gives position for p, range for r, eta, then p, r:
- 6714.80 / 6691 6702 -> 5.31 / 3.317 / 0.08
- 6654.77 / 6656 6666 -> 5.49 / 3.375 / 0.16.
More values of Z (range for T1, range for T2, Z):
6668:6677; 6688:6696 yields 1.34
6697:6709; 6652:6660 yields 1.43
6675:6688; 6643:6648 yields 1.42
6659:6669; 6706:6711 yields 1.37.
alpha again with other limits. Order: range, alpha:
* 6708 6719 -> 1.31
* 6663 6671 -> 1.10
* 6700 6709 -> 0.71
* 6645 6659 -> 1.33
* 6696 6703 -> 0.00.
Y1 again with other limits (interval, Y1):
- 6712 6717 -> 17.14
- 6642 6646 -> 13.37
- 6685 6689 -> 13.37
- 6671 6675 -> 13.83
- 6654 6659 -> 16.90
